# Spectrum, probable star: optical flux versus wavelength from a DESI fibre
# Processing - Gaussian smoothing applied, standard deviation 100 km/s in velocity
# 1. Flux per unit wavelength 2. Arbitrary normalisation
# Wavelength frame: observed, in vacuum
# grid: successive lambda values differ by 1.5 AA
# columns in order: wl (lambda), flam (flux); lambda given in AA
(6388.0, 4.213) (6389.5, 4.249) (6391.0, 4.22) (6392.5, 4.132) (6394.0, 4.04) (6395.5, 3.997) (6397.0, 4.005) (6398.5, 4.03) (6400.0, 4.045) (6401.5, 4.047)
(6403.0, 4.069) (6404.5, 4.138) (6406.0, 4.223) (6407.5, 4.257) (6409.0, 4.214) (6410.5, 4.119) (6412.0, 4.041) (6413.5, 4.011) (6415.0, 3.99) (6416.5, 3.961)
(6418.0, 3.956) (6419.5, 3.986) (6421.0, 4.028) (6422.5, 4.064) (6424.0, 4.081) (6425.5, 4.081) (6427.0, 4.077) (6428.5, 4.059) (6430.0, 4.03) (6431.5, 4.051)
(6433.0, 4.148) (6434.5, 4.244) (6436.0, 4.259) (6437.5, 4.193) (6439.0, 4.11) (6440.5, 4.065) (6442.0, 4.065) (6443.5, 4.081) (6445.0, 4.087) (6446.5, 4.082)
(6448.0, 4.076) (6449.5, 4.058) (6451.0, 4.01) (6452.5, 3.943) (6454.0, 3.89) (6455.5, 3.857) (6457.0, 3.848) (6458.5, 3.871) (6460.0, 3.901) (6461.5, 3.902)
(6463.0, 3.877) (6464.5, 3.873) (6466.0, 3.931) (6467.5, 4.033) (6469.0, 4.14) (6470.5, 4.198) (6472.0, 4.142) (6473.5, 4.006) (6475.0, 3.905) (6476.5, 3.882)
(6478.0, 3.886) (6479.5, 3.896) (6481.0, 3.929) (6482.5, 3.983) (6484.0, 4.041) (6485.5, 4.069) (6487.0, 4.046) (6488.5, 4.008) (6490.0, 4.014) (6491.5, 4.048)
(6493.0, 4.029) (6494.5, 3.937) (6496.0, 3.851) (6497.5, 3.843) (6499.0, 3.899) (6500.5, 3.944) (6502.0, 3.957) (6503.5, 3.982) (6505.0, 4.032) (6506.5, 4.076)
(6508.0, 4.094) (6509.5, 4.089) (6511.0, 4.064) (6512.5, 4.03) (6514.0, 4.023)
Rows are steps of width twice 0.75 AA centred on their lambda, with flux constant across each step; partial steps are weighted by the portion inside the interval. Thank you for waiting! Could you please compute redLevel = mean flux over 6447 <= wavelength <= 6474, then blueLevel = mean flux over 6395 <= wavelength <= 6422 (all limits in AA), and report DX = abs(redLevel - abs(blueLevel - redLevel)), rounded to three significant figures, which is 3.89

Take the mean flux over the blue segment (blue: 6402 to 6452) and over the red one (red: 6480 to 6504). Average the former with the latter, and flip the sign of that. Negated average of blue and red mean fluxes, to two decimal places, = -4.03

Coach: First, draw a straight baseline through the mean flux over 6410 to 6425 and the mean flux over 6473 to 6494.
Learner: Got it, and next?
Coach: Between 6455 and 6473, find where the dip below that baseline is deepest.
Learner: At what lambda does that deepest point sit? 6457.0 AA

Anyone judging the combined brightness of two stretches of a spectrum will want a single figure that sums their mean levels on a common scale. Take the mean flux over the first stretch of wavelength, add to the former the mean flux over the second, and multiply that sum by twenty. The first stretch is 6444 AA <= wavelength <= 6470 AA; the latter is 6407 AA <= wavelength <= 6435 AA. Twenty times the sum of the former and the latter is 161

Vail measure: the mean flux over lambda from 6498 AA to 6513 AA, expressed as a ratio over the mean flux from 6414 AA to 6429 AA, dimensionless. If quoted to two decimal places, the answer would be 1.00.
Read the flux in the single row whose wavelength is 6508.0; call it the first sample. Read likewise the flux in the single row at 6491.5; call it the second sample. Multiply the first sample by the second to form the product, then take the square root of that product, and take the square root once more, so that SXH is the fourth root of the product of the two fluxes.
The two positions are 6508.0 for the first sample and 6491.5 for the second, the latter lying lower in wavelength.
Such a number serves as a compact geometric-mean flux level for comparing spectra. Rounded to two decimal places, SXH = 2.02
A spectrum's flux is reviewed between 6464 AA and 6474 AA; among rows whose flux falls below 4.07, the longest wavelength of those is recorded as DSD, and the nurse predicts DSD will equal 6473.5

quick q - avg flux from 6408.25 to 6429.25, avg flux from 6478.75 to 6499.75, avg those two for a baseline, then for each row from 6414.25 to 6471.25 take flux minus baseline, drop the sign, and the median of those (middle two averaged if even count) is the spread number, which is 0.072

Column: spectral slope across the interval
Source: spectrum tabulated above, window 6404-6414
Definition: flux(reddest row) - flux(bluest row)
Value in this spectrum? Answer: -0.13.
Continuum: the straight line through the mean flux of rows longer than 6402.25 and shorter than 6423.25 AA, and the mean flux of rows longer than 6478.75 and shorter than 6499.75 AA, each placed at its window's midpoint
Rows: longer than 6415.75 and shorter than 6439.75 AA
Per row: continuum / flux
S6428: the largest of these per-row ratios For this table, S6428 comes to 1.03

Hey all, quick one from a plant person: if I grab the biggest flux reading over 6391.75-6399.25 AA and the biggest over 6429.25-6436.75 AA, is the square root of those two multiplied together 4.20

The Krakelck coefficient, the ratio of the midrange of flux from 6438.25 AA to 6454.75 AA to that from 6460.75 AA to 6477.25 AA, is 0.99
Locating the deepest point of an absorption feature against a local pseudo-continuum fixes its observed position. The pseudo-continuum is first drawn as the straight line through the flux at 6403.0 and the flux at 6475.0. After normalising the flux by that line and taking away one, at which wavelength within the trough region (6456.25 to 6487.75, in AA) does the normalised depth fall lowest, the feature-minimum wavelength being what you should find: 6457.0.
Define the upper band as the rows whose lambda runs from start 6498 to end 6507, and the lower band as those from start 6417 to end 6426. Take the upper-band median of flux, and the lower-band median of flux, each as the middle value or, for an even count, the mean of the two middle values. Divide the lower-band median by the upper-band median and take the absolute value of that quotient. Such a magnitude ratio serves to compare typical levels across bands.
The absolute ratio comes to 1.02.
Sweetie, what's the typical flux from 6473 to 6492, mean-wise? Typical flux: 3.98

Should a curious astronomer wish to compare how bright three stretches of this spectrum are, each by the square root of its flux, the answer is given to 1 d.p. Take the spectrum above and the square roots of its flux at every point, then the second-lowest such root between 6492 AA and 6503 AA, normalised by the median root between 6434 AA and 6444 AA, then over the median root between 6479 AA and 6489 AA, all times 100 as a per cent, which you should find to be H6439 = 48.4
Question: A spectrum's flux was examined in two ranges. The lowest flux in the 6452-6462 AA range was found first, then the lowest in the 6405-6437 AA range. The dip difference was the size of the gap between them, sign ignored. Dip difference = 0.11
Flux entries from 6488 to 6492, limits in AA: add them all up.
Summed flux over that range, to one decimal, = 12.1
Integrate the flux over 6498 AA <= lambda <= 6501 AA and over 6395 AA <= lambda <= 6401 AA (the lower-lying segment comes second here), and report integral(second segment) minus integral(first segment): 12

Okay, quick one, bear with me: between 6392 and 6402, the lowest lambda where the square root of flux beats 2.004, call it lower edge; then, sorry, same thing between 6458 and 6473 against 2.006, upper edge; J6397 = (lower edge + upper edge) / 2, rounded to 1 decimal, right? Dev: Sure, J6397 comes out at 6430.0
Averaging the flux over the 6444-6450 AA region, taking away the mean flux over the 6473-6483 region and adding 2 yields 2.15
